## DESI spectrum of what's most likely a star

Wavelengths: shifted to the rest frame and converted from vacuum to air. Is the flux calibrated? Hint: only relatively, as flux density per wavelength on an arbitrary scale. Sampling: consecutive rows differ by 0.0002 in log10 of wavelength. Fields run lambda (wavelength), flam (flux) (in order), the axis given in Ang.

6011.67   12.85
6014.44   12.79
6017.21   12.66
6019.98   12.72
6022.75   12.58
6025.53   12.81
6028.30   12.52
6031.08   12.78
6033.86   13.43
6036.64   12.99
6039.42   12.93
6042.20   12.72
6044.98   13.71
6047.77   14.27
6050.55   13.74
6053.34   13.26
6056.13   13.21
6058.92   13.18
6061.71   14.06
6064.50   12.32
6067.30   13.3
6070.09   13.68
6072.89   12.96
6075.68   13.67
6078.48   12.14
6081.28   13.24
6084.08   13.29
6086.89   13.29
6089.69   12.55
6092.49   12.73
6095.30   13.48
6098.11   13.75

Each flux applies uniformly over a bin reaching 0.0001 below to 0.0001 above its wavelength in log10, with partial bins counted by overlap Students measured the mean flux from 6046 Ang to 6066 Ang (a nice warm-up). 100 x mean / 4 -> 336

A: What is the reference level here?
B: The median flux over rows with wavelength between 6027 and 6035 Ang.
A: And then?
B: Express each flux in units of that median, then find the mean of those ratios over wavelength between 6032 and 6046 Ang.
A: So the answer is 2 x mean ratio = 2.06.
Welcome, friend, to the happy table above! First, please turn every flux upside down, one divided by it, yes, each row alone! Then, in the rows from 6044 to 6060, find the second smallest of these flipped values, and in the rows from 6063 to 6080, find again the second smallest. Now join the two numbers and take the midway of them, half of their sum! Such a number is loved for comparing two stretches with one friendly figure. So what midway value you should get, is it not 0.0730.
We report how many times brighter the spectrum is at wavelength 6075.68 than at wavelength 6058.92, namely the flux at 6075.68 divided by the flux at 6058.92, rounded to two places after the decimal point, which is 1.04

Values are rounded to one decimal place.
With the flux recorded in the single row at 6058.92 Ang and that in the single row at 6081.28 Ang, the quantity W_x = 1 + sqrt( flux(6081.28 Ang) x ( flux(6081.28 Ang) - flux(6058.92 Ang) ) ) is 1.9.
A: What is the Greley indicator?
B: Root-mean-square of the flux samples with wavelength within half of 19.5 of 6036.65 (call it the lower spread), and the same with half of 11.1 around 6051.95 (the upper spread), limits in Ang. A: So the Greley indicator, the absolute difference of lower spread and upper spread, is 0.61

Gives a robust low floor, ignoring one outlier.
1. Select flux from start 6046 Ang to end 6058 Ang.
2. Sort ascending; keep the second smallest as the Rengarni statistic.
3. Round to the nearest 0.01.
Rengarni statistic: 13.26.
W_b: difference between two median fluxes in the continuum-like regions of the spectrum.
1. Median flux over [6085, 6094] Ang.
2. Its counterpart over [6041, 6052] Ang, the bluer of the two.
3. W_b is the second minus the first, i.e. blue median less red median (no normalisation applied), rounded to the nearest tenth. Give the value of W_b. 1.0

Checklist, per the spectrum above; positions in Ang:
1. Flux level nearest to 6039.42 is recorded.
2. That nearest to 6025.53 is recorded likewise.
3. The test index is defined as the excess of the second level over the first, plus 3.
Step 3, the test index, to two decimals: 2.88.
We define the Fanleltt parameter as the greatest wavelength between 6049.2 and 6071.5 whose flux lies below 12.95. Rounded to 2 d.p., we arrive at 6064.50 Ang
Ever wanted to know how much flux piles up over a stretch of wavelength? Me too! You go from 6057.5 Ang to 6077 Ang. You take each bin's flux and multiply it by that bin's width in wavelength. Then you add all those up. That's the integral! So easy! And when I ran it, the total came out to 260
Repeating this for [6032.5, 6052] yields 261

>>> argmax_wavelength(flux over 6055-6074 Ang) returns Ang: 6061.71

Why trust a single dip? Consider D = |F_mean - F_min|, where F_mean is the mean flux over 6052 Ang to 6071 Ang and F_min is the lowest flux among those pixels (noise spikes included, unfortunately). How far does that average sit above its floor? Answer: 1.0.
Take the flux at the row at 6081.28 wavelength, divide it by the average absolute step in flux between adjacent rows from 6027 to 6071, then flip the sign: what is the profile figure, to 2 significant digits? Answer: -24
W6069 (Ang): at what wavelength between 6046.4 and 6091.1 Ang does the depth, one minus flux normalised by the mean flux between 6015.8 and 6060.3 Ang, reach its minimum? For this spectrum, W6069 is 6047.77 Ang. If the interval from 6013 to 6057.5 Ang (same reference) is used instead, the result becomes 6047.77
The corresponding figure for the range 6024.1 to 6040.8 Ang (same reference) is 6033.86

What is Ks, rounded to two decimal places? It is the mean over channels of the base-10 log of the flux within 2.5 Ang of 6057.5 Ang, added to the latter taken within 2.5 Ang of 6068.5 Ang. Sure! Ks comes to 2.25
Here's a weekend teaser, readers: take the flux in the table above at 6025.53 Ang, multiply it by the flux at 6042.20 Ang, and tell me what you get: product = 163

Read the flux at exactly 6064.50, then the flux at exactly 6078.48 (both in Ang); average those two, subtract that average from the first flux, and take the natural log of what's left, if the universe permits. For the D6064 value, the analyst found -2.4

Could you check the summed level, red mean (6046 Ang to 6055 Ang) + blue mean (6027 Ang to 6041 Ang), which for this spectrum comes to 26.7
